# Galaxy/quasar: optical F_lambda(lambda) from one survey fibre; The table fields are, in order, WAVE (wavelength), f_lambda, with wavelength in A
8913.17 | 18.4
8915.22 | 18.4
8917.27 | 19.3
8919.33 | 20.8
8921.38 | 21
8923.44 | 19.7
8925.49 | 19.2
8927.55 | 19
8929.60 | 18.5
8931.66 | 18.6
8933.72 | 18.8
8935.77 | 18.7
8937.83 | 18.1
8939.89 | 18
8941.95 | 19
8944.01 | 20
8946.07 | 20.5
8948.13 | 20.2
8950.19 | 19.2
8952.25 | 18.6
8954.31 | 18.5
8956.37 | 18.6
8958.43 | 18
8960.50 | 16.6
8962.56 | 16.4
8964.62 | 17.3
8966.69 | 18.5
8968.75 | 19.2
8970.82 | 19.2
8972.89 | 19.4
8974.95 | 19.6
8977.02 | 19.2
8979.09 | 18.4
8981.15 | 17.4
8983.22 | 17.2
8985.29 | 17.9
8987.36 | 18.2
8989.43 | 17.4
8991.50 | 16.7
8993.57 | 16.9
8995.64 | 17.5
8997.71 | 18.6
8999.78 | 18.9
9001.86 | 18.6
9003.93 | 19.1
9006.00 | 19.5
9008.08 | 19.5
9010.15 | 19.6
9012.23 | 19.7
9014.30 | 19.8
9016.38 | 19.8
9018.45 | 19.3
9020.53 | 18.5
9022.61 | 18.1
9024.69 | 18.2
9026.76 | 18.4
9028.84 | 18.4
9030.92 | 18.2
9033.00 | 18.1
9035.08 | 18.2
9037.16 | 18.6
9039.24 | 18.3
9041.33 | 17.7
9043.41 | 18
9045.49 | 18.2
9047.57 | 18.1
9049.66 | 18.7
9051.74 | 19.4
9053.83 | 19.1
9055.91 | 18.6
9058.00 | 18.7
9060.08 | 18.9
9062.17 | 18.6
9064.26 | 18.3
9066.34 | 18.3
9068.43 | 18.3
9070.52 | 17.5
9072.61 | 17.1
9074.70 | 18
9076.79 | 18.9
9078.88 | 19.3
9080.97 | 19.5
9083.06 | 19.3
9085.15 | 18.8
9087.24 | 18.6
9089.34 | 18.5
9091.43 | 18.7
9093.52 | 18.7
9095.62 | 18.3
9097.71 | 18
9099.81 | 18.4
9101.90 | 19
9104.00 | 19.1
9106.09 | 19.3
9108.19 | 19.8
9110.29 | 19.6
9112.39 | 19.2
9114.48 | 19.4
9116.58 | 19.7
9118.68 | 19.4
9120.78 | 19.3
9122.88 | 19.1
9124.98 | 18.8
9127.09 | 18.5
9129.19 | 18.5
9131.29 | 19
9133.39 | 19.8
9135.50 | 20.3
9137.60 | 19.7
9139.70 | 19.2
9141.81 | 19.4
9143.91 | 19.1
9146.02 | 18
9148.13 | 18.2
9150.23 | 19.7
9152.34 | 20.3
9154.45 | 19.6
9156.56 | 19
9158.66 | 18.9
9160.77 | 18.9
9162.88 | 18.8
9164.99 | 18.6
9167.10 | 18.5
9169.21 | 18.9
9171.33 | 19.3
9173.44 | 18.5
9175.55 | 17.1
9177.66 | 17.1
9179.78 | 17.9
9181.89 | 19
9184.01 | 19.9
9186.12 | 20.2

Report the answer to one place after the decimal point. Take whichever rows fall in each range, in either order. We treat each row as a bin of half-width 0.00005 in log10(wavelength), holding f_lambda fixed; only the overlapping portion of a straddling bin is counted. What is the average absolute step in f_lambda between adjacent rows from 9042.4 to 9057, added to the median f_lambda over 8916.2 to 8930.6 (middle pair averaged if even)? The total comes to 19.7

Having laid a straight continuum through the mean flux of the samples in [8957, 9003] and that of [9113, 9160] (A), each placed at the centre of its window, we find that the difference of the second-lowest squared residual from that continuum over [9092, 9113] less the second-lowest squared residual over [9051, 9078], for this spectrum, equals 0.010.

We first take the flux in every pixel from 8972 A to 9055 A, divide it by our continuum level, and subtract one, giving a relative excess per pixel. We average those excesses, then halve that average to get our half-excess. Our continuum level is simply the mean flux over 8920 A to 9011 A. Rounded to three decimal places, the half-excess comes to -0.003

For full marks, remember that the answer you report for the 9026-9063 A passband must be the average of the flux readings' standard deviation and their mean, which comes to 9.43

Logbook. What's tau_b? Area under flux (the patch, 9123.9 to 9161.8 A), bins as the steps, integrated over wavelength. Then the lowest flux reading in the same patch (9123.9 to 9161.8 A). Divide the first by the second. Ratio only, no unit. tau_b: 40.3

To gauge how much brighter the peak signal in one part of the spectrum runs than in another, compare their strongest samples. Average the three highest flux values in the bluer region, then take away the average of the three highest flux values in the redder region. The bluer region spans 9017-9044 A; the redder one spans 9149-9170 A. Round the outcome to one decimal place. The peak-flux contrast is -1.1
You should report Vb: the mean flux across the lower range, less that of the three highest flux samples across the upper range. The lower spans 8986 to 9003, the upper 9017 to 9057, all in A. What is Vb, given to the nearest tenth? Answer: -1.4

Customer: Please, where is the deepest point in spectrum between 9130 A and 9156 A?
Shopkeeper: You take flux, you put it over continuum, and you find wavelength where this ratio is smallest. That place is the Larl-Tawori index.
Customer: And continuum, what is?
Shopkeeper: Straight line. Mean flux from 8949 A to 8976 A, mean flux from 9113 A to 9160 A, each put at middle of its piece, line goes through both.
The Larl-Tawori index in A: 9146.02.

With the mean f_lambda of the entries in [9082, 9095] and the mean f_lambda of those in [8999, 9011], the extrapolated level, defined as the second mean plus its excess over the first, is 19.6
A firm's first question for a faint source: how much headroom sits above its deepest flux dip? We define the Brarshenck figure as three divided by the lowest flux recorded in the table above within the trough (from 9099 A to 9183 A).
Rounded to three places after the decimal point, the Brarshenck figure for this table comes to 0.175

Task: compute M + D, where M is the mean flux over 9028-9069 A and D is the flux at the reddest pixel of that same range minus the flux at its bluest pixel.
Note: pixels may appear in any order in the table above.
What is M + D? 18.3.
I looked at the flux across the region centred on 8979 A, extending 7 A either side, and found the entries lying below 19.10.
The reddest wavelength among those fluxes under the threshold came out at 8985.29 A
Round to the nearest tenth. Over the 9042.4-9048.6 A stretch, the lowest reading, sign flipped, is -18.0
